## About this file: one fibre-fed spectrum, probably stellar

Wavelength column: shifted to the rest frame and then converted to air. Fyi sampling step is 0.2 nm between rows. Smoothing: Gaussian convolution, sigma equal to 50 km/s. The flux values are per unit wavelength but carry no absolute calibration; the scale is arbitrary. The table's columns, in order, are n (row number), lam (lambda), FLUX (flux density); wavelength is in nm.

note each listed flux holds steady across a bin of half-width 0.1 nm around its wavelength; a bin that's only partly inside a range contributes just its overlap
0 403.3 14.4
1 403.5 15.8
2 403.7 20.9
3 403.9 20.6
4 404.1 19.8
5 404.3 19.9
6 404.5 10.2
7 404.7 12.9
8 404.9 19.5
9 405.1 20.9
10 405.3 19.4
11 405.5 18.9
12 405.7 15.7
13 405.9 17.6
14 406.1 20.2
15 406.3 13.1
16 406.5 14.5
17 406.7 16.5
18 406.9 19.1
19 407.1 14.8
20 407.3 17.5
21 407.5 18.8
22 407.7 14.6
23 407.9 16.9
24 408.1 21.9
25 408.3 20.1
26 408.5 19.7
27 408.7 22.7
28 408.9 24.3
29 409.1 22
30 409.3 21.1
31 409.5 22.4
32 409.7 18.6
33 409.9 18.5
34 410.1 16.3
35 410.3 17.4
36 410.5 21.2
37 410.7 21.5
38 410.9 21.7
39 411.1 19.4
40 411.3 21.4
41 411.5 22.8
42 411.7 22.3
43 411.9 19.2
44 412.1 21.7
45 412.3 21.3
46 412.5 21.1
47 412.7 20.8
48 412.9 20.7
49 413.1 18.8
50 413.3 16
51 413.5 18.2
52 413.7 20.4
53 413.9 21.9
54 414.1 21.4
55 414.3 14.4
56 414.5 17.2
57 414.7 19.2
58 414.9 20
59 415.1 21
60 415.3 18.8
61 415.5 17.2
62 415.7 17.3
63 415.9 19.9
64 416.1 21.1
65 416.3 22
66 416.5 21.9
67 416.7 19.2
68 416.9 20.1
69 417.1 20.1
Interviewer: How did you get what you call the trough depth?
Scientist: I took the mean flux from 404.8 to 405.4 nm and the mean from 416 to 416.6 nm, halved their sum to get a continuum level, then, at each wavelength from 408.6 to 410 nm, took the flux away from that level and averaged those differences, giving -0.6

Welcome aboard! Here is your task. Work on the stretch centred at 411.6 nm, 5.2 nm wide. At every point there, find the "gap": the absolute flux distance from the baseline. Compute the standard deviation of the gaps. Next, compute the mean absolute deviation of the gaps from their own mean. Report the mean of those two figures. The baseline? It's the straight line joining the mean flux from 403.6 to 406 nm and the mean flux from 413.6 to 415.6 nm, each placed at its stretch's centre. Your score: 1.1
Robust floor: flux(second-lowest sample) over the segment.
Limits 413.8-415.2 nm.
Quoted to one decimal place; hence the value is 17.2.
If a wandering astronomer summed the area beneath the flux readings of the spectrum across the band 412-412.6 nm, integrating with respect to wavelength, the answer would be 13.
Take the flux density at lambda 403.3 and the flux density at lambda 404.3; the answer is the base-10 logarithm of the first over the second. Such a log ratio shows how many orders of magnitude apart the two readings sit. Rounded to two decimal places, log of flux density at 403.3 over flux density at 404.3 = -0.14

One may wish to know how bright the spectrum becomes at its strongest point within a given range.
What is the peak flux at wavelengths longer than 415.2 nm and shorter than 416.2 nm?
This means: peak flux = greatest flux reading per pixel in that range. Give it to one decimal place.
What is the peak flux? 21.1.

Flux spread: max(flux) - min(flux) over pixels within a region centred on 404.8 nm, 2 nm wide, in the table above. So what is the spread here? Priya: 11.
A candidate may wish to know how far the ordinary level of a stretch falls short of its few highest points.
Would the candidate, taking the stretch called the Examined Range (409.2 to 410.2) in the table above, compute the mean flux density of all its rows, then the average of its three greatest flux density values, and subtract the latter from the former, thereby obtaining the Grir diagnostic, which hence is -1.32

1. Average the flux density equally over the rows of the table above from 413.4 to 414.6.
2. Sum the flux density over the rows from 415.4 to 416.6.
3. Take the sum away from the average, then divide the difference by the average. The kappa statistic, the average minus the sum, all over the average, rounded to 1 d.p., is -5.3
